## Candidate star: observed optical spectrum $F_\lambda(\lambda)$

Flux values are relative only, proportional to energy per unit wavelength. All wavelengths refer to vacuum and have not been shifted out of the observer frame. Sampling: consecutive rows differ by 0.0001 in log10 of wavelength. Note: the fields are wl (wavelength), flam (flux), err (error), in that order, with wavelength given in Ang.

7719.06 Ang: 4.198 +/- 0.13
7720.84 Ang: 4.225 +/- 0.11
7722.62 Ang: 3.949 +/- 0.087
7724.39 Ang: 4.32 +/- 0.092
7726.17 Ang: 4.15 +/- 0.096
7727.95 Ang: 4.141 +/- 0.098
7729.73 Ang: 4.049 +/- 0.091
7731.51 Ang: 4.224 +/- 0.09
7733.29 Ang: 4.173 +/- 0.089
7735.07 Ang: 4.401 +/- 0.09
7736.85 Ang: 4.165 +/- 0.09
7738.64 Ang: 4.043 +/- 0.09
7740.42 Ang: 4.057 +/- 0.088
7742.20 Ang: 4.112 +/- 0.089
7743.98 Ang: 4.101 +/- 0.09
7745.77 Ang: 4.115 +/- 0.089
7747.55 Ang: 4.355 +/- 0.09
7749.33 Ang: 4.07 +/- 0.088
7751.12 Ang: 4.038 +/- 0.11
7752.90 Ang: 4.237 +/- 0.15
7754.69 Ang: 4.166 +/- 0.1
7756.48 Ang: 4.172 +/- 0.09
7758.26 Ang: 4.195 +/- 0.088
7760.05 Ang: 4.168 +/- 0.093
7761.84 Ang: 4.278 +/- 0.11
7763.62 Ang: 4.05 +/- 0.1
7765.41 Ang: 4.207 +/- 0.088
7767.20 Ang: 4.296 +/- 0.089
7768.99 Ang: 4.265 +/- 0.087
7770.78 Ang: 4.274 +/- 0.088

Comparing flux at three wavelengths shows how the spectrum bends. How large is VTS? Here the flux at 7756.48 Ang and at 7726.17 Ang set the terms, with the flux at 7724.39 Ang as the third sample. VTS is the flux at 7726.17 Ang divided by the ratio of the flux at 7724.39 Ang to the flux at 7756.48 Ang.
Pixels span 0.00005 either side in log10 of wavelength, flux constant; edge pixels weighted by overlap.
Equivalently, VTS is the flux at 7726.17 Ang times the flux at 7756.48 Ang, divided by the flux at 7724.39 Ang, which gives 4.01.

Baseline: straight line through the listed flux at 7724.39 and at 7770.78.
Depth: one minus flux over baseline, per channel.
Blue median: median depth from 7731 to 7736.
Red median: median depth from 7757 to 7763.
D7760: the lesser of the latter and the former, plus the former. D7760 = 0.041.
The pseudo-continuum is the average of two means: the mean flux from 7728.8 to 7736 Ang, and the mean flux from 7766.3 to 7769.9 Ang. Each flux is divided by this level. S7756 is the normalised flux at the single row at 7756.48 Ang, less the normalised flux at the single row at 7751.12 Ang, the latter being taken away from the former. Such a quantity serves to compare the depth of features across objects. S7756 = 0.032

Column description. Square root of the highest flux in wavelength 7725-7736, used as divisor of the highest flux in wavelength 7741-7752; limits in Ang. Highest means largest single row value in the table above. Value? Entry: 2.08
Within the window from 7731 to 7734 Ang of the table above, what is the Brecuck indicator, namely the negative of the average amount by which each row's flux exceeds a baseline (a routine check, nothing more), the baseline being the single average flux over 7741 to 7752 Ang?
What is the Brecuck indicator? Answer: -0.07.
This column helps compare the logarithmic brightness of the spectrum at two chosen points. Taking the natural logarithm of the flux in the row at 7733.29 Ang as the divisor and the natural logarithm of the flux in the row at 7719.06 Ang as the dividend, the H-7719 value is 1.00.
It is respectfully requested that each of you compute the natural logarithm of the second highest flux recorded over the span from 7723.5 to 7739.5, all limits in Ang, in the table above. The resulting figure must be 1.46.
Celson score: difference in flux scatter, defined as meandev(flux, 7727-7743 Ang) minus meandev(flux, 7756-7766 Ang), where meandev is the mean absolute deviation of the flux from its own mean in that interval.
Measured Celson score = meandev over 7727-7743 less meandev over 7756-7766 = 0.031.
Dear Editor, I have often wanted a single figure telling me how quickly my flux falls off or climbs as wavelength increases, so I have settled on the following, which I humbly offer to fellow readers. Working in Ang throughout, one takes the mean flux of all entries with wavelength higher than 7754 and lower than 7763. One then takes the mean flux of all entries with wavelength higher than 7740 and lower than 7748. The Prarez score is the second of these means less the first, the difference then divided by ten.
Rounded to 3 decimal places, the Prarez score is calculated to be -0.005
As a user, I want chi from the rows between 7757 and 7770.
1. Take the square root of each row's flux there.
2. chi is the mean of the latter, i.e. 2.051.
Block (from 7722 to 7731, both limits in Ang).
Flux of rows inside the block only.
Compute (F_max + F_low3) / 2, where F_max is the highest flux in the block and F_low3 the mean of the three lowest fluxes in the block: 4.18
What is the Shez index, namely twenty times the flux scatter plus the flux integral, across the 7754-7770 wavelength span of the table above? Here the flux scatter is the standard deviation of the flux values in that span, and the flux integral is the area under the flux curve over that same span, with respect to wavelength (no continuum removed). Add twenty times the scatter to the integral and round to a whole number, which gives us 69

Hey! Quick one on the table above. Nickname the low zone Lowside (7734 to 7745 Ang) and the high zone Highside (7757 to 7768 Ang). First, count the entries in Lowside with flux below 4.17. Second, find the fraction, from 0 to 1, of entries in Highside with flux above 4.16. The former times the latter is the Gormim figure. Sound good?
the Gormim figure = 4.2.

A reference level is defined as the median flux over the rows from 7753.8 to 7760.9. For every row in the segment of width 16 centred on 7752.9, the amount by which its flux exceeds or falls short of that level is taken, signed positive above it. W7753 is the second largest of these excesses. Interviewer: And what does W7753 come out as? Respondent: 0.067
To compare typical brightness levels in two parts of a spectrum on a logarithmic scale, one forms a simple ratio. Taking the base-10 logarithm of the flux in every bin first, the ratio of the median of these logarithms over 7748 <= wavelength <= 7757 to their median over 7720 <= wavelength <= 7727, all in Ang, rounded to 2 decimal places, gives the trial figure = 1.00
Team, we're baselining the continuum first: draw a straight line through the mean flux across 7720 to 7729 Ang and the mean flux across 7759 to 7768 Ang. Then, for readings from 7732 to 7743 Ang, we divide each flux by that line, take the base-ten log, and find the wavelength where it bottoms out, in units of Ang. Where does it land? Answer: 7738.64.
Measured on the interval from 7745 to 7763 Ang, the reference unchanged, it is 7751.12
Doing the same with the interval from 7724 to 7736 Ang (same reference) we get 7729.73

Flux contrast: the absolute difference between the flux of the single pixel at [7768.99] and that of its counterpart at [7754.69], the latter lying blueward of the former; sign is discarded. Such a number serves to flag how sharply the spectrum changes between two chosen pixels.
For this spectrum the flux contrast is 0.099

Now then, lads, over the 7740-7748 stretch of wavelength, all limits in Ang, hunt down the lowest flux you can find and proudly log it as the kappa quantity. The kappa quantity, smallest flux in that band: 4.057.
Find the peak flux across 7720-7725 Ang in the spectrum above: 4.32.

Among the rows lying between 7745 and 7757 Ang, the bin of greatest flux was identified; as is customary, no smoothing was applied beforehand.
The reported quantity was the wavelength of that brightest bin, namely 7747.55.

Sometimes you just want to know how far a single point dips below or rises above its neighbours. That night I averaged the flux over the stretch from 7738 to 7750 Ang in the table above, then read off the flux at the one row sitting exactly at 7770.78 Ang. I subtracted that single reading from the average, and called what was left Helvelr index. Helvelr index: -0.15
